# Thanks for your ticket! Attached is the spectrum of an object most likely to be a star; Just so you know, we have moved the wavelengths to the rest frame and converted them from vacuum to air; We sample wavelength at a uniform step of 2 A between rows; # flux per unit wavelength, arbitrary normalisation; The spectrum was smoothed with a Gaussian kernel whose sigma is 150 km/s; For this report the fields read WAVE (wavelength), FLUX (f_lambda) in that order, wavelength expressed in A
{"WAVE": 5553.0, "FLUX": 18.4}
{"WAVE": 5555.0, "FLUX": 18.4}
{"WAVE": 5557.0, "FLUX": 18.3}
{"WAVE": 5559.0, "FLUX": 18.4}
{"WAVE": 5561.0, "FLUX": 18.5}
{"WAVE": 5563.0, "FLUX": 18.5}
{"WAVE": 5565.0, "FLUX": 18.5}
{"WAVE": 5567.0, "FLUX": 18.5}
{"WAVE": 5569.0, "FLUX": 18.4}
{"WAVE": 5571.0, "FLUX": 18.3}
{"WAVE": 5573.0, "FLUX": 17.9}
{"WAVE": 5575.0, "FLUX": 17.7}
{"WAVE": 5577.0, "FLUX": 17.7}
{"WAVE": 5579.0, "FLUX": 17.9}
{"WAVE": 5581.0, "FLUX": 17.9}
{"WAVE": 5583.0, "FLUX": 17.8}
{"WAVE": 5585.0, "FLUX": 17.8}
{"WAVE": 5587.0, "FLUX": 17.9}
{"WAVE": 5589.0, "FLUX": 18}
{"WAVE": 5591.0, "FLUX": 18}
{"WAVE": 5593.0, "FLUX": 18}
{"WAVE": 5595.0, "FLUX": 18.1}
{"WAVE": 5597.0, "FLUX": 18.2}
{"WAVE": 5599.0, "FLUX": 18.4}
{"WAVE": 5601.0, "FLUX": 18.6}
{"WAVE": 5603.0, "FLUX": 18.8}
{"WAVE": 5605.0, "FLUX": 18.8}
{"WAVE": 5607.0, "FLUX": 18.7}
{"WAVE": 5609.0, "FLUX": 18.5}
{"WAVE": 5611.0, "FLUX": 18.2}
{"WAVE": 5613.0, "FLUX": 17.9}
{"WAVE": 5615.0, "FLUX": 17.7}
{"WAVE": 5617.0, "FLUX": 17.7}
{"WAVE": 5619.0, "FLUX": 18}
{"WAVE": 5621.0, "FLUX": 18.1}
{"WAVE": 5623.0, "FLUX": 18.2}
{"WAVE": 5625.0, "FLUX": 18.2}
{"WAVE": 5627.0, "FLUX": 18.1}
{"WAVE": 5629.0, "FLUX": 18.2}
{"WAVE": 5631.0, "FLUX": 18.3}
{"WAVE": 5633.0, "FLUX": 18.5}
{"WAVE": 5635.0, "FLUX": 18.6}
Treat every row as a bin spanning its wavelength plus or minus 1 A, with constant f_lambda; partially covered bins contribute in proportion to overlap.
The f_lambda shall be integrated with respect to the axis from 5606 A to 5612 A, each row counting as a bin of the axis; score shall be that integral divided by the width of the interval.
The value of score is 18.5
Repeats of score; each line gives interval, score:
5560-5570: 18.5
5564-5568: 18.5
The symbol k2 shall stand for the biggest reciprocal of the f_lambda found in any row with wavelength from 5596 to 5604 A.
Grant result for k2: 0.0549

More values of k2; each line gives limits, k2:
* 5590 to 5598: 0.0556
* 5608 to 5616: 0.0565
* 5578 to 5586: 0.0562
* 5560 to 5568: 0.0541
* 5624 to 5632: 0.0552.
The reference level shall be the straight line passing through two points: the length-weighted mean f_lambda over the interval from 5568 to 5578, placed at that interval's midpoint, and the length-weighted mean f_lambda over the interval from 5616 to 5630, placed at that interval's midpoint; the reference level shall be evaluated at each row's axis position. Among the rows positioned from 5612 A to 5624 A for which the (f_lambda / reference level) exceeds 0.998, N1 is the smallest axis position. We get 5621.0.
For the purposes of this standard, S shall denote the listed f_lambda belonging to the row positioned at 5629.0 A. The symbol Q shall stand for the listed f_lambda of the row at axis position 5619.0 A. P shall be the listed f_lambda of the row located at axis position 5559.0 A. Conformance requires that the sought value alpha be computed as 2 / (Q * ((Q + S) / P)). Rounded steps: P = 18.4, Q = 18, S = 18.2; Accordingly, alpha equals 0.0565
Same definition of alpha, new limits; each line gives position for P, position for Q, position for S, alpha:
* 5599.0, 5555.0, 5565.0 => 0.0542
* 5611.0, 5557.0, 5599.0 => 0.0542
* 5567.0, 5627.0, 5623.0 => 0.0563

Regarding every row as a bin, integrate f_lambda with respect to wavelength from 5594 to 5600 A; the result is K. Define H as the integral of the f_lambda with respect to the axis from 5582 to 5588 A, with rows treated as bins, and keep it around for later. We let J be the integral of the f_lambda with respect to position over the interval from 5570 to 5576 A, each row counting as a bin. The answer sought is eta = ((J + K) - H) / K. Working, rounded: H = 107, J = 108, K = 109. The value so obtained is 1.01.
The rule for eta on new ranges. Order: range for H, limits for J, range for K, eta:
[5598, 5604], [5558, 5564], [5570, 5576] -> 0.99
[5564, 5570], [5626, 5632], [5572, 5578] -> 0.98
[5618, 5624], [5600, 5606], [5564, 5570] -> 1.03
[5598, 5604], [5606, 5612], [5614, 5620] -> 0.99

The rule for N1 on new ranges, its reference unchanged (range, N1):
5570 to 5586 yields 5571.0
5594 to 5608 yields 5595.0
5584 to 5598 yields 5589.0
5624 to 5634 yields 5625.0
